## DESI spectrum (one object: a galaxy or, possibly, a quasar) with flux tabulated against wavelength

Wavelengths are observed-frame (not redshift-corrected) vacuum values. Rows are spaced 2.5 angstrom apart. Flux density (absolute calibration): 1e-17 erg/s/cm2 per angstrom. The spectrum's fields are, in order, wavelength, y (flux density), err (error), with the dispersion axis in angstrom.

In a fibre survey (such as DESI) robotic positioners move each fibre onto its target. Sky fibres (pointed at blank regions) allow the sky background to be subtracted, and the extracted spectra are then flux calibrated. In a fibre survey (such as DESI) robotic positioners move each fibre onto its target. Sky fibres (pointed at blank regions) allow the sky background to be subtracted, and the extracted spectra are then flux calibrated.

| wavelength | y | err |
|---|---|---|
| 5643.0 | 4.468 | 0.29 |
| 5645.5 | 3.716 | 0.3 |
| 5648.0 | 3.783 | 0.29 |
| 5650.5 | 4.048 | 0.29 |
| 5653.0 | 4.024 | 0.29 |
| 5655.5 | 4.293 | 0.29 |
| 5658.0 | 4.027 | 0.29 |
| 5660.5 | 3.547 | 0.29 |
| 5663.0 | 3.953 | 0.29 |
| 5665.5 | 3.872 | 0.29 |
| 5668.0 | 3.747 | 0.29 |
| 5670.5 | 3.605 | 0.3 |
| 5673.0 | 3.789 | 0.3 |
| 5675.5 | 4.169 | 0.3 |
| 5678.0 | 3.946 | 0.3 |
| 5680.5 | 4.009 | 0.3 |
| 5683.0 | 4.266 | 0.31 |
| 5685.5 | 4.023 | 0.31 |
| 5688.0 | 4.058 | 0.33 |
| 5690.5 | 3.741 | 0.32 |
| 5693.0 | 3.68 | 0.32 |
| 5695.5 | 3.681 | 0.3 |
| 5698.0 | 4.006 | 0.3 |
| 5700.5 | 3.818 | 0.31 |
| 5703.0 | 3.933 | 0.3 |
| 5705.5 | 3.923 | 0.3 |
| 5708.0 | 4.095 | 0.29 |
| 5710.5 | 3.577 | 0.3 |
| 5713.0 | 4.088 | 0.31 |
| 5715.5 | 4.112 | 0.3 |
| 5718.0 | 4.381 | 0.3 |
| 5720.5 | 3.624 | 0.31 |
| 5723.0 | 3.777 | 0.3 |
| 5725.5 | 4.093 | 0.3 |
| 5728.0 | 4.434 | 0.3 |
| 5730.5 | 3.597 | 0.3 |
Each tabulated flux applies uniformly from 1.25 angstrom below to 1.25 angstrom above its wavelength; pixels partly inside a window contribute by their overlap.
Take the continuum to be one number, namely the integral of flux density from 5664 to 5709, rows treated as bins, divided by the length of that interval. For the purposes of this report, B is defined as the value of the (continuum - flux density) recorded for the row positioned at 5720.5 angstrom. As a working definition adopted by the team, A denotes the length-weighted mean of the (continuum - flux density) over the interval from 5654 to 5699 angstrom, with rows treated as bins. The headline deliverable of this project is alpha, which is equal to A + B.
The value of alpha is 0.28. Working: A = -0.004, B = 0.3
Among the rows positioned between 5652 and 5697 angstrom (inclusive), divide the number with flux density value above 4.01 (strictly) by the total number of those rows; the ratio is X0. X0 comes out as 0.39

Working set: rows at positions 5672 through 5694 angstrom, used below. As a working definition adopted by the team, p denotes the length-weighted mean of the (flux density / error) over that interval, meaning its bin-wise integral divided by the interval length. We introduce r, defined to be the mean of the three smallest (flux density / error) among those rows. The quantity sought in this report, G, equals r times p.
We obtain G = 152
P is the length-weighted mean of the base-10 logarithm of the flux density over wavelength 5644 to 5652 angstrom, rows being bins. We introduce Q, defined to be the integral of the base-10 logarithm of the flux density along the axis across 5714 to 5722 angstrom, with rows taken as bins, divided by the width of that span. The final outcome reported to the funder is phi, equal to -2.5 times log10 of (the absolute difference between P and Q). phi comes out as 4.5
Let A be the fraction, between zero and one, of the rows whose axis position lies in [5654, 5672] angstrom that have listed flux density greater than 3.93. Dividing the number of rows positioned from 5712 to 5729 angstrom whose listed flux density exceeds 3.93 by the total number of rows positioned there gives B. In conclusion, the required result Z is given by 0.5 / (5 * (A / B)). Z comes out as 0.17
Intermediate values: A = 0.43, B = 0.71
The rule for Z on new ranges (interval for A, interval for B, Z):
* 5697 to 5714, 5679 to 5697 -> 0.10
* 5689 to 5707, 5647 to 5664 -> 0.25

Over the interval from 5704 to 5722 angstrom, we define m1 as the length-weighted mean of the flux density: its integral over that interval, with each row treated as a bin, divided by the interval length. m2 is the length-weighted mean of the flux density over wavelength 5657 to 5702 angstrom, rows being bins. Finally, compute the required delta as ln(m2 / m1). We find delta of -0.02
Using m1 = 3.97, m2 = 3.88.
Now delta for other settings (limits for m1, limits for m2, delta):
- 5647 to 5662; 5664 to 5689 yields 0.00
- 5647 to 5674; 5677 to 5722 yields 0.02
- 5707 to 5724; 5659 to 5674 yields -0.05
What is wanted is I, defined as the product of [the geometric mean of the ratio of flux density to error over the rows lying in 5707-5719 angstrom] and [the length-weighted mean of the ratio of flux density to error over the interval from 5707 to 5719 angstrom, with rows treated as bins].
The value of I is 182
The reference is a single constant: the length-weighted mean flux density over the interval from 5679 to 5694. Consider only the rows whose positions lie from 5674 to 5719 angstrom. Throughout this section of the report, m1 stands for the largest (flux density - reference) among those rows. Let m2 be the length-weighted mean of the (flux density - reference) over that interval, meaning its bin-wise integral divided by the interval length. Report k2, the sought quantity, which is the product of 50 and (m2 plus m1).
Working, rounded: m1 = 0.41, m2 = 0.002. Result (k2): 20.8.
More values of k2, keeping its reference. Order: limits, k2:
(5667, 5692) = 13.3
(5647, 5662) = 15.7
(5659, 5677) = 2.6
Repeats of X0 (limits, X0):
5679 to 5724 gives 0.39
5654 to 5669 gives 0.33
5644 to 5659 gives 0.67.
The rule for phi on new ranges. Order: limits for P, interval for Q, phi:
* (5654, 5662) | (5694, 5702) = 4.7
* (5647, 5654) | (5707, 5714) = 5.6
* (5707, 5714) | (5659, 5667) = 4.8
